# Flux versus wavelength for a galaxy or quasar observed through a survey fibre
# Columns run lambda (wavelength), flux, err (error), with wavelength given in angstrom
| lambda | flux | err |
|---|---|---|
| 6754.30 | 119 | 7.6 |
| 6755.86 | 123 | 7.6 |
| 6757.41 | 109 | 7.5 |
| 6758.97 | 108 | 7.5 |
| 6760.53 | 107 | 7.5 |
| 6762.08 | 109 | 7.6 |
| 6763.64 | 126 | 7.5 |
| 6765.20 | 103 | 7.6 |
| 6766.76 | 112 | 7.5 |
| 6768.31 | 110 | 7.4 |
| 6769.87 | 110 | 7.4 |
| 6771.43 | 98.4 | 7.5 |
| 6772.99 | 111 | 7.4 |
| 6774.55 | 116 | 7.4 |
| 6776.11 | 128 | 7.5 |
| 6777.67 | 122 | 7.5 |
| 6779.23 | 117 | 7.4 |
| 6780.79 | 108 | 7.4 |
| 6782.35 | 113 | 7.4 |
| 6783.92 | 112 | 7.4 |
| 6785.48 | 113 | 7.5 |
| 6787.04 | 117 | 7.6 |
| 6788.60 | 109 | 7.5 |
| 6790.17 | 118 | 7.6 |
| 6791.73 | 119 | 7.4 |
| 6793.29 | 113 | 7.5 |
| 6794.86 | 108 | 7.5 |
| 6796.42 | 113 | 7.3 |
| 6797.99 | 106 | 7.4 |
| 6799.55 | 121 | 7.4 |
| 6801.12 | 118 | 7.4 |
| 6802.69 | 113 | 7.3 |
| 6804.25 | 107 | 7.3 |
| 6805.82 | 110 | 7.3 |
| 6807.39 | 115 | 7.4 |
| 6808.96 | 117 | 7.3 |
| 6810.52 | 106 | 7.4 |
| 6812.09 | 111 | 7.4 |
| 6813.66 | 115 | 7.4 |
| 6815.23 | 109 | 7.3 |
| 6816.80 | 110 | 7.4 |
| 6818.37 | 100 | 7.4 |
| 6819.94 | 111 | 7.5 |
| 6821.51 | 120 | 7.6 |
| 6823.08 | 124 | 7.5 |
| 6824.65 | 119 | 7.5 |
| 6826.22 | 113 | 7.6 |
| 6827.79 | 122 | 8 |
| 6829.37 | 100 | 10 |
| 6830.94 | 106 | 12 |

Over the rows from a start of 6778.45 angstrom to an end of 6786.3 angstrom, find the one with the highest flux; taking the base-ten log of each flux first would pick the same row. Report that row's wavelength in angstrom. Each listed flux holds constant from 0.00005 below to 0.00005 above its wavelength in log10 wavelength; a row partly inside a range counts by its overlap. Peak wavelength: 6779.23 angstrom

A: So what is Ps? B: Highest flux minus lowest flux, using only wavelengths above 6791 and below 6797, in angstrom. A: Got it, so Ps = 11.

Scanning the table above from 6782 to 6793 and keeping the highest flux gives 119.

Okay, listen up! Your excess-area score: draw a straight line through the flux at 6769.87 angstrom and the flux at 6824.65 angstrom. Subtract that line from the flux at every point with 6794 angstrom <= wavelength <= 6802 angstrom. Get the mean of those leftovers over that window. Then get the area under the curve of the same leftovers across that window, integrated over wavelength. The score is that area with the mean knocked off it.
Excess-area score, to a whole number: -10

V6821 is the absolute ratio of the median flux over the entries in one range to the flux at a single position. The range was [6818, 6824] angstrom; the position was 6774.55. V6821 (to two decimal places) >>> 1.00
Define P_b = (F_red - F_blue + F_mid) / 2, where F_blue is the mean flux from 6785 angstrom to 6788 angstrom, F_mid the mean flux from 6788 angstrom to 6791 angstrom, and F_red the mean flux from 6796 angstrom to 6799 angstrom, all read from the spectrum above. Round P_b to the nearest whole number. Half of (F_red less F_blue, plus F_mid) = 54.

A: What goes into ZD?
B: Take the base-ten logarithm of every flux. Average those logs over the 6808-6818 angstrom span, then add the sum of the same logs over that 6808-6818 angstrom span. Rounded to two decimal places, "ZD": 14.32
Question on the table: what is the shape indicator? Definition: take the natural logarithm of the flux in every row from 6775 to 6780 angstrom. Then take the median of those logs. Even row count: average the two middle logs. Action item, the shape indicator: 4.80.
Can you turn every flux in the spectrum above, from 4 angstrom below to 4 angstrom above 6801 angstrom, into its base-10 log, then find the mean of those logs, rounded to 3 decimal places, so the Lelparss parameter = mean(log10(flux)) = 2.052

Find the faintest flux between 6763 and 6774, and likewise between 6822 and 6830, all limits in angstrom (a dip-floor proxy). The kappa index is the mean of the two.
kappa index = 99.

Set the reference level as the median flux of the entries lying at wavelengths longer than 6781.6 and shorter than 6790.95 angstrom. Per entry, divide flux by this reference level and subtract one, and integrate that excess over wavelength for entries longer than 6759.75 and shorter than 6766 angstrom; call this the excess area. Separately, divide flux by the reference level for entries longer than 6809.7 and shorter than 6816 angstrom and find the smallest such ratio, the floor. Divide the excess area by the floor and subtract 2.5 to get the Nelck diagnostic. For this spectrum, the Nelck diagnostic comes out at -2.60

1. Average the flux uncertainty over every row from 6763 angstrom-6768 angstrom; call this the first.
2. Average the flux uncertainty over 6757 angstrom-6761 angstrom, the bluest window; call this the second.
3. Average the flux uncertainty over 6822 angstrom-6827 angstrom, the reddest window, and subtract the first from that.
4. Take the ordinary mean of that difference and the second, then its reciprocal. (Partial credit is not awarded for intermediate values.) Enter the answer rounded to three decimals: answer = 0.267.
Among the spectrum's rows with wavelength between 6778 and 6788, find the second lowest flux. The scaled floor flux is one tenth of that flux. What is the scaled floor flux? 11.2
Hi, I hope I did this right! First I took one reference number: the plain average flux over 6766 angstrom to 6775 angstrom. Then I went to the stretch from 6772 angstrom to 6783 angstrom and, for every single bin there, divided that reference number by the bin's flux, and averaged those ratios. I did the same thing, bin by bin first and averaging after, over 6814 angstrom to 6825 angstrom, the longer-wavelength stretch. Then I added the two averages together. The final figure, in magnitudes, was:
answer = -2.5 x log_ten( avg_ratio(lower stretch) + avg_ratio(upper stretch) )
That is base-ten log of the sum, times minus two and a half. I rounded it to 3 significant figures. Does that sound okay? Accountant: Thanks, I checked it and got -0.706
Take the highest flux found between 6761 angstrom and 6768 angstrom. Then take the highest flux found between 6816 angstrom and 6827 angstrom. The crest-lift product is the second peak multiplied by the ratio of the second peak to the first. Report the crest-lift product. 122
